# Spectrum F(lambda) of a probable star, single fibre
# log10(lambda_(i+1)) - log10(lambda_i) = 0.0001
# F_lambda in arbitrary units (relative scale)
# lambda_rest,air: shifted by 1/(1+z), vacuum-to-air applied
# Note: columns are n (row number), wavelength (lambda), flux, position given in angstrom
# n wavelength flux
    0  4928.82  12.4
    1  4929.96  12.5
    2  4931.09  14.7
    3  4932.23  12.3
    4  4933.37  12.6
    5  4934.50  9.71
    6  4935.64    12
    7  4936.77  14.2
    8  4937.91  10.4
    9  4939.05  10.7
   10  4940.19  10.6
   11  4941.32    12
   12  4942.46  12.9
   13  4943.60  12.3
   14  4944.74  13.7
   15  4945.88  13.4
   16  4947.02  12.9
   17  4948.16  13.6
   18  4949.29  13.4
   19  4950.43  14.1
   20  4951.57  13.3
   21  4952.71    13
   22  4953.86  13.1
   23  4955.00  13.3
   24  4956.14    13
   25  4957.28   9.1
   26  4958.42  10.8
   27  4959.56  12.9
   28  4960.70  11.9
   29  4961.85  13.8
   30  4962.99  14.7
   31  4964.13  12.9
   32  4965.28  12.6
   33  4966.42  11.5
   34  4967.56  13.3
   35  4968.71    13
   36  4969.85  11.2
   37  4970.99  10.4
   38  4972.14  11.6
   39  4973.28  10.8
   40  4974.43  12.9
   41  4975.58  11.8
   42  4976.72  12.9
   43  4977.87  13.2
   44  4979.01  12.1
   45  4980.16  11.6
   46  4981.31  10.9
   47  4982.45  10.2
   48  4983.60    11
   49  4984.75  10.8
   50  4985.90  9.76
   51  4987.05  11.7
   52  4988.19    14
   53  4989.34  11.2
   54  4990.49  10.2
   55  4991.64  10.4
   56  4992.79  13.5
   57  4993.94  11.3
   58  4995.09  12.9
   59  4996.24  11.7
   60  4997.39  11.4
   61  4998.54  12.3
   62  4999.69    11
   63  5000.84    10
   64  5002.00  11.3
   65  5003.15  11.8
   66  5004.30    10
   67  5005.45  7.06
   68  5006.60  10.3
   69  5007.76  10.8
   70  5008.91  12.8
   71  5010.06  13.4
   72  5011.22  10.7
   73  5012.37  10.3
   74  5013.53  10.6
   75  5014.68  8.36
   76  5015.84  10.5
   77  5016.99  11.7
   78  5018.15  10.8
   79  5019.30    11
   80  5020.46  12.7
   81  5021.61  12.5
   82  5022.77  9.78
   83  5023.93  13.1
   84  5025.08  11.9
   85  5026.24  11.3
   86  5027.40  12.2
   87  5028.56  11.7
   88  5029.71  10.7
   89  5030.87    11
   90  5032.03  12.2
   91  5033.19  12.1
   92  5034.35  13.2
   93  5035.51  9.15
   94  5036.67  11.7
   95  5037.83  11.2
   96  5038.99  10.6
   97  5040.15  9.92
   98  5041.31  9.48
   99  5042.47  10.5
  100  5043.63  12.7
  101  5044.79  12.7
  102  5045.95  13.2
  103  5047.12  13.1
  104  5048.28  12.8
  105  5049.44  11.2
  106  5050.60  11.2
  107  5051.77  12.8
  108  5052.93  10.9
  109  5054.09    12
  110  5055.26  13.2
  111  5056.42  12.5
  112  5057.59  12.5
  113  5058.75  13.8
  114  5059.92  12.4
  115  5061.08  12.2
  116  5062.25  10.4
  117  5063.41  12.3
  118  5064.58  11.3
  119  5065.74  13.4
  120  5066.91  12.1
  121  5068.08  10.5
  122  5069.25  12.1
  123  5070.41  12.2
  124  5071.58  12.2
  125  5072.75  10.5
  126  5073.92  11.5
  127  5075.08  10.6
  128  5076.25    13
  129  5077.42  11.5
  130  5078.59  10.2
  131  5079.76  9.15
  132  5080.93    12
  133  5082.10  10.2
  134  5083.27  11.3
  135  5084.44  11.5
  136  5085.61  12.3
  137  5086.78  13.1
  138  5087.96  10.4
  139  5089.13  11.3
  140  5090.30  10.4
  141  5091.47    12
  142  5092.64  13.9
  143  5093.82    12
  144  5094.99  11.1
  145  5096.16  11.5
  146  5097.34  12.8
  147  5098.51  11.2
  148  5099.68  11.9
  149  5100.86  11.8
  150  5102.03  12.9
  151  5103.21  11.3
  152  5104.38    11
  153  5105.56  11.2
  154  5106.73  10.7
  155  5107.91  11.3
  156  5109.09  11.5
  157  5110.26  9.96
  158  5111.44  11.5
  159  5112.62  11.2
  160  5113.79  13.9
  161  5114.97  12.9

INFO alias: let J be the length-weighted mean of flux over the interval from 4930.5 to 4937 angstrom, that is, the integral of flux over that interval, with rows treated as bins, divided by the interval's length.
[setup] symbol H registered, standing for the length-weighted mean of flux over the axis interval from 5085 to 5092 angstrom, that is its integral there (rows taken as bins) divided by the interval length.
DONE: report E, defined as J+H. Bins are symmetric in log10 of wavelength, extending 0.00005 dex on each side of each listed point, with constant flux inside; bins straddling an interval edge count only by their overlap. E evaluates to 24.1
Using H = 11.6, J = 12.5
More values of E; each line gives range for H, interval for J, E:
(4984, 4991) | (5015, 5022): 22.7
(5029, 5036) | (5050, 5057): 23.5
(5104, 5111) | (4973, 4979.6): 23.3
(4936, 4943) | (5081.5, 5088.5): 23.3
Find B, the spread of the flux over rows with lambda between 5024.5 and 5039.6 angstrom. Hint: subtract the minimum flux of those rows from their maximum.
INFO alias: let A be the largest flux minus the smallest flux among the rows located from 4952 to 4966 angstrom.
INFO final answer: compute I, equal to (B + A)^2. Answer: 93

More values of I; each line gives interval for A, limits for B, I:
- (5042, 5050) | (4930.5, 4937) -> 59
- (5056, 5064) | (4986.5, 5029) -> 107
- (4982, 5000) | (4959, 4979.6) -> 73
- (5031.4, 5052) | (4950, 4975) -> 93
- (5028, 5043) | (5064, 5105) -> 77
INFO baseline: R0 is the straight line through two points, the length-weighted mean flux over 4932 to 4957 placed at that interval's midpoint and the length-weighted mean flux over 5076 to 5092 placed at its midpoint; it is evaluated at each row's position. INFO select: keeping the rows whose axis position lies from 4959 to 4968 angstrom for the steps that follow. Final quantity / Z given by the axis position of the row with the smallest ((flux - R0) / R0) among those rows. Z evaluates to 4966.42 angstrom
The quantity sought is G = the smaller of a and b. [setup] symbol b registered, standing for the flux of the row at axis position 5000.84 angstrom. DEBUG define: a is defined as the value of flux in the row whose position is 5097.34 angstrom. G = 10.0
